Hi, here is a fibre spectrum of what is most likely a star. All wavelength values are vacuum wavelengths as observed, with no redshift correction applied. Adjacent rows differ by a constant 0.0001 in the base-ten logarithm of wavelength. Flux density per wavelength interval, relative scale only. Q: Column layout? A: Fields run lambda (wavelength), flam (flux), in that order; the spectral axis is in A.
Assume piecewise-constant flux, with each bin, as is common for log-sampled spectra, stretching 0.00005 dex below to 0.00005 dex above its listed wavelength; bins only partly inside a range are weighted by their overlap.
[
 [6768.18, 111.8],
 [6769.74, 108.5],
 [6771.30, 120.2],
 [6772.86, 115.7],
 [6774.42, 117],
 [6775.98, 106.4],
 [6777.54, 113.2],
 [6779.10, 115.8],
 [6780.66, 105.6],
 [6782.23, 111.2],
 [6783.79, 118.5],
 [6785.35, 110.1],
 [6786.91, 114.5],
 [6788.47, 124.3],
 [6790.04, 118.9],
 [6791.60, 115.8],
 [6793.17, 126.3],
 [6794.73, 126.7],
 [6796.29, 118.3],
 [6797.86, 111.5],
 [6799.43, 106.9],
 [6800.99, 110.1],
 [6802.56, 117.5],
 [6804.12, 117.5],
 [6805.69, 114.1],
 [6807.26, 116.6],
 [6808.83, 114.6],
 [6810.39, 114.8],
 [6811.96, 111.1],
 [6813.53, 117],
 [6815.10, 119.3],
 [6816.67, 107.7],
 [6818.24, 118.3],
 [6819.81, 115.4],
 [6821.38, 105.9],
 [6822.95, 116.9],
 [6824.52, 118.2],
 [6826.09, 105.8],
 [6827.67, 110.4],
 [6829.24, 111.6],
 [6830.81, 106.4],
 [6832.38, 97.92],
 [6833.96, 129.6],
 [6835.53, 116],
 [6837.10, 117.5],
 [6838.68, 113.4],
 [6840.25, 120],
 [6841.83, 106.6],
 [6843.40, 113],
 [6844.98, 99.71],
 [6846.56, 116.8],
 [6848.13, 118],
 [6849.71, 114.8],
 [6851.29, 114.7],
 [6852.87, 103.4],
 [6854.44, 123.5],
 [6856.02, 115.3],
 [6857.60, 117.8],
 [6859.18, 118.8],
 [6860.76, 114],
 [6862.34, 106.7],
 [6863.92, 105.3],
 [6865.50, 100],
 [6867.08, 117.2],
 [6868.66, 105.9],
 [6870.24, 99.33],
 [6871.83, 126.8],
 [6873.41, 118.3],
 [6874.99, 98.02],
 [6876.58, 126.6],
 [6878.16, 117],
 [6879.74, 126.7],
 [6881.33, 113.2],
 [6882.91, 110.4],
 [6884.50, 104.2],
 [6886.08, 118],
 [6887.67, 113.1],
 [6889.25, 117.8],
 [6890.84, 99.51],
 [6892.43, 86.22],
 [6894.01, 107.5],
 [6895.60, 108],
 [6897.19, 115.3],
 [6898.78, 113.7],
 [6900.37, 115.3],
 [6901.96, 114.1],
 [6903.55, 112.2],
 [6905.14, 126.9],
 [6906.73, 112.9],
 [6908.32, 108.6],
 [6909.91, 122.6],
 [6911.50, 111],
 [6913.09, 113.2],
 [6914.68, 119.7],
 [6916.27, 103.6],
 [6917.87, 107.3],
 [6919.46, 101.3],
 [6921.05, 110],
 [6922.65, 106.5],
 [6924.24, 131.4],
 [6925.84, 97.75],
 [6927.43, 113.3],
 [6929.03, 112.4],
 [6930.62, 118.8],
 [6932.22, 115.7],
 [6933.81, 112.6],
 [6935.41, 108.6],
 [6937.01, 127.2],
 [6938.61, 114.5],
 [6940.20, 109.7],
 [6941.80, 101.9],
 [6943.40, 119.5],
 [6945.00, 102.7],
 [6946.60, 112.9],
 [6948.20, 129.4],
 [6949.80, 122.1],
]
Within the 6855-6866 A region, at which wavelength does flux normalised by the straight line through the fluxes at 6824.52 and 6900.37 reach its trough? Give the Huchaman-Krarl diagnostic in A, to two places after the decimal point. 6865.50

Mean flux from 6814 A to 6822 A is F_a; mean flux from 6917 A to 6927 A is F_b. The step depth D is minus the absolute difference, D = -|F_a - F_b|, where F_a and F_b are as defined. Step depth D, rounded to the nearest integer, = -4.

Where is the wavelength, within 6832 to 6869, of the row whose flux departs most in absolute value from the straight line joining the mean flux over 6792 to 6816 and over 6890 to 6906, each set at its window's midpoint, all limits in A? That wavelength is 6832.38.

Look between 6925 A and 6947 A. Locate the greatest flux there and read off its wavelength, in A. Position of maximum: 6937.01 A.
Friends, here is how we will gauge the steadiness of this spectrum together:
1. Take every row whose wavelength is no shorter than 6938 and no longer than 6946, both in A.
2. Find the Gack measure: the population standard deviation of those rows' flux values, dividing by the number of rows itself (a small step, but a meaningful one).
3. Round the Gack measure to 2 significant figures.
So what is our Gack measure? 6.8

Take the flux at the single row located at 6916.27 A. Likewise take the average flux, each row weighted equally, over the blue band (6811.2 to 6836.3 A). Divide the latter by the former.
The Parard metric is 1.09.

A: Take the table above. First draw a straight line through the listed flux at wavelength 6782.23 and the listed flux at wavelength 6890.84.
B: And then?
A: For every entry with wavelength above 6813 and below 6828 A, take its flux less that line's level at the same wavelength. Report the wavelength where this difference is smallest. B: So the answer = 6821.38 A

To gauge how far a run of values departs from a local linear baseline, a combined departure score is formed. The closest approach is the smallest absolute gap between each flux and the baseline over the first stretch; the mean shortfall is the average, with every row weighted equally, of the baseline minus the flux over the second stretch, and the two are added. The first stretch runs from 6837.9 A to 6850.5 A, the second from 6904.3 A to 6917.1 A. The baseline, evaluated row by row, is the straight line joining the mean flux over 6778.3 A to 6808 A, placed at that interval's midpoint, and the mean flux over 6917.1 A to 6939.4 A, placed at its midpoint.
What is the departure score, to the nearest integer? -1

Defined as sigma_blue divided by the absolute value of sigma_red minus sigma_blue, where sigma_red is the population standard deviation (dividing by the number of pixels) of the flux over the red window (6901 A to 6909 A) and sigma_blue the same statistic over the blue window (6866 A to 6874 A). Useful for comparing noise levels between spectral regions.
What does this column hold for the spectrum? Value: 2.8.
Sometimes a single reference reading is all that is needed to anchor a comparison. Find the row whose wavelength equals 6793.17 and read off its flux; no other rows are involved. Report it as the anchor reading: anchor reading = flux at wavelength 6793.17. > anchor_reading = 126.3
